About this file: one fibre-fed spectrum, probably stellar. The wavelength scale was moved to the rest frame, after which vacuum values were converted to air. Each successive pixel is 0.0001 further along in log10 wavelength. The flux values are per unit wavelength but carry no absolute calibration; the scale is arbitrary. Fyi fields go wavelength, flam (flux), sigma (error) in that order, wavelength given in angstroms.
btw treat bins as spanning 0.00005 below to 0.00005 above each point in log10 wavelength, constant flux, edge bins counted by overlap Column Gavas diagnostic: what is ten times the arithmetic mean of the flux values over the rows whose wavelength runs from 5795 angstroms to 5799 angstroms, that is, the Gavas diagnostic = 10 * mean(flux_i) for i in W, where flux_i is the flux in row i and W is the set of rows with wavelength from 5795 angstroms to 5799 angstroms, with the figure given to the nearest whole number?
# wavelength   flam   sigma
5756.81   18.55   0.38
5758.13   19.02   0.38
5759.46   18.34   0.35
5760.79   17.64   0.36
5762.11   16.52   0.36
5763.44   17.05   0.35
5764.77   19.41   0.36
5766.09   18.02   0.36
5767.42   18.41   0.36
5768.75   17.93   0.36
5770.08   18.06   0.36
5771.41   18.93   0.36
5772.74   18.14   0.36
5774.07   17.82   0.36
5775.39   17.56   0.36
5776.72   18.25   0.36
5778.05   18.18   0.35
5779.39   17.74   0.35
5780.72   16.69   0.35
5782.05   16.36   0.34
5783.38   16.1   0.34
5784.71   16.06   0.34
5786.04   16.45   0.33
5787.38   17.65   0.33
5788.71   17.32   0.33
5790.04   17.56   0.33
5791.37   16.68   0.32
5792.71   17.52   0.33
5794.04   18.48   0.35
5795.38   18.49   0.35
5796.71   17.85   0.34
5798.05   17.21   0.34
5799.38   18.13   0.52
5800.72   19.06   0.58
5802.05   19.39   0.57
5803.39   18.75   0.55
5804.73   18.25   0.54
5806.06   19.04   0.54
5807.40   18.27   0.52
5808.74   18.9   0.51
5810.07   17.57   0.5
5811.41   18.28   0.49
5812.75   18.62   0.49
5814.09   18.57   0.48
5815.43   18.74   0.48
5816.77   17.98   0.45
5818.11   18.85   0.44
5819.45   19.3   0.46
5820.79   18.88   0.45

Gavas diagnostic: 178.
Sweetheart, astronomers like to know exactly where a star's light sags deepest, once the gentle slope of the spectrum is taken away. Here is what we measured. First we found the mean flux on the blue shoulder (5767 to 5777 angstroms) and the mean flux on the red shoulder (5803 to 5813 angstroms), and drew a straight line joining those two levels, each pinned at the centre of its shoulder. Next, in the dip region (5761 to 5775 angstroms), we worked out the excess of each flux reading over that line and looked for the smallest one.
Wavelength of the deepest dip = 5762.11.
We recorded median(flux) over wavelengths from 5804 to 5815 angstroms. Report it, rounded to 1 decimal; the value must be 18.4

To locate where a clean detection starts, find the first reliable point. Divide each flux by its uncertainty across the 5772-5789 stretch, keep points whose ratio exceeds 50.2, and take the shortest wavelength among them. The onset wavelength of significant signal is 5772.74 angstroms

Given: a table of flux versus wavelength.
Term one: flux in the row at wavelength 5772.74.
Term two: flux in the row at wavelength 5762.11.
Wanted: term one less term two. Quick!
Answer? 1.6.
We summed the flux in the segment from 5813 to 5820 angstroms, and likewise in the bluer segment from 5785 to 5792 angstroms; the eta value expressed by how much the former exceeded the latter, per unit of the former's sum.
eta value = 0.08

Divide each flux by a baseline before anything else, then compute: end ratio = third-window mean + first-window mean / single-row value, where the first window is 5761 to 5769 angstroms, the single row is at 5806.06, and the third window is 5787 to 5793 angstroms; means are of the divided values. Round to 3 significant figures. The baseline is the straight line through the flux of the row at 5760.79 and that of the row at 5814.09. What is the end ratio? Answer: 1.93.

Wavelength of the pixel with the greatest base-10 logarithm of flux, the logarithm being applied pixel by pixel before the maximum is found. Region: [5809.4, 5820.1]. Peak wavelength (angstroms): 5819.45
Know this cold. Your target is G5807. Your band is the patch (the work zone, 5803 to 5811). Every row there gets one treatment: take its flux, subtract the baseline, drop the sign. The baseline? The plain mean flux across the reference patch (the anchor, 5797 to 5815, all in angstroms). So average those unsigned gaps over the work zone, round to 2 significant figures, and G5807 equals 0.43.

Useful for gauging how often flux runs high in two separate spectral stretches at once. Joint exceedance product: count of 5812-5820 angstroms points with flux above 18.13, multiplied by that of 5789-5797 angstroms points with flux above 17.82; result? 15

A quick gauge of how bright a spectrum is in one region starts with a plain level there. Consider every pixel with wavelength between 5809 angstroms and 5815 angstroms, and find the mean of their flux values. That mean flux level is 18.3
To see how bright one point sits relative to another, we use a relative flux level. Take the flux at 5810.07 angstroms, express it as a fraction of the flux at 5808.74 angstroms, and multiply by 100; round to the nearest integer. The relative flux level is 93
